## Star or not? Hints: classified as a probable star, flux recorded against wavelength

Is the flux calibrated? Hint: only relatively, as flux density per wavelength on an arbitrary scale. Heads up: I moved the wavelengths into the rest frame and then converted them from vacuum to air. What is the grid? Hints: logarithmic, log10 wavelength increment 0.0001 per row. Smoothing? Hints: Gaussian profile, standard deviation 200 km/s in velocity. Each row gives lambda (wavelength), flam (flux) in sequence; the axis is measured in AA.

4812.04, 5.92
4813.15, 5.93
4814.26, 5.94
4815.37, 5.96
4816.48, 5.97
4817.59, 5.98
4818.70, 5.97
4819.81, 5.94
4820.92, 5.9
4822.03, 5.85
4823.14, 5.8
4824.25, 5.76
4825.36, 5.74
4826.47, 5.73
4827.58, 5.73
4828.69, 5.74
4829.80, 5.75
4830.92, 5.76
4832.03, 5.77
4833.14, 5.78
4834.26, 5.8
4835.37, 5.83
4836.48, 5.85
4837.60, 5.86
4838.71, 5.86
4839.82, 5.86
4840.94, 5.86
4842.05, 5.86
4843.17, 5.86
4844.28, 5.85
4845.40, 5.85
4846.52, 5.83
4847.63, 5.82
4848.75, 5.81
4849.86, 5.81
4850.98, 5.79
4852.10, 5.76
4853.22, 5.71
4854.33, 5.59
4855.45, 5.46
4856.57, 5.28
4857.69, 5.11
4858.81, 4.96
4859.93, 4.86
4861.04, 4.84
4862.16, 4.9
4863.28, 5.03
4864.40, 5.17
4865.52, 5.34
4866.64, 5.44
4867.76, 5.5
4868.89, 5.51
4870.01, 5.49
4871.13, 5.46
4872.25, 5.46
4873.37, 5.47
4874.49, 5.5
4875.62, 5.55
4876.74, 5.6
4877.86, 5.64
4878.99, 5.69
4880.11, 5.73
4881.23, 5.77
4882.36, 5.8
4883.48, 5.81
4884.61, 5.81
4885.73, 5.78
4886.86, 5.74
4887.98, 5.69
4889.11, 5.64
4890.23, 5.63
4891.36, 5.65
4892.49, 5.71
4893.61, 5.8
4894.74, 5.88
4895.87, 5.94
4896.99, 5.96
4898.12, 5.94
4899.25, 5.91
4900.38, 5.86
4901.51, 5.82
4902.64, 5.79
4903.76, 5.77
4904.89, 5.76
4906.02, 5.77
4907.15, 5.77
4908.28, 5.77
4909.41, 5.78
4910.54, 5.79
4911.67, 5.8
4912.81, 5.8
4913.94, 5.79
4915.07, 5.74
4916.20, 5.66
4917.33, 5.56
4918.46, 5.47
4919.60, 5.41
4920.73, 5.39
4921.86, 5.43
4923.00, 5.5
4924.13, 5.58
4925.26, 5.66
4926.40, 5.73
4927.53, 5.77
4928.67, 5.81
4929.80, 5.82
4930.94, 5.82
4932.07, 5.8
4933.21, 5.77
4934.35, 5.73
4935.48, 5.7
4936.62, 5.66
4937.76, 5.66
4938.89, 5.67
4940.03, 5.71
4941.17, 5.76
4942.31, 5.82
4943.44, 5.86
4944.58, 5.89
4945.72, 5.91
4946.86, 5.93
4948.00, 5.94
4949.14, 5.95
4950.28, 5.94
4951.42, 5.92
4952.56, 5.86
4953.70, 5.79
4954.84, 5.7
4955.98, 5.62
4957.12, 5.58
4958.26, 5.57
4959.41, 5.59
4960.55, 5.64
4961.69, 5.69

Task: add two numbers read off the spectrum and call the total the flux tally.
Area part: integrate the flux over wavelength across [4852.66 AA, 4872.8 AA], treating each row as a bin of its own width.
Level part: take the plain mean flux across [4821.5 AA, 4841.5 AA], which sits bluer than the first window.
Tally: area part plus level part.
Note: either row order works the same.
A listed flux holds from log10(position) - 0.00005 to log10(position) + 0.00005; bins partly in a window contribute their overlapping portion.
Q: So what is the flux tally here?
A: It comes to 112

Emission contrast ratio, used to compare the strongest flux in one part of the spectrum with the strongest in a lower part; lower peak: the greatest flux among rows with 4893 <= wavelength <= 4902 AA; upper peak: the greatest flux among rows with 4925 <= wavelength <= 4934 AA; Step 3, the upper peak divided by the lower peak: 0.977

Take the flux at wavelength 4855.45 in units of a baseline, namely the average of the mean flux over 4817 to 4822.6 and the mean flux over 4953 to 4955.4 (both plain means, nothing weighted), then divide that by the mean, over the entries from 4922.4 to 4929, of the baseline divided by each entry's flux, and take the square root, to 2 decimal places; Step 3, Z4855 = 0.95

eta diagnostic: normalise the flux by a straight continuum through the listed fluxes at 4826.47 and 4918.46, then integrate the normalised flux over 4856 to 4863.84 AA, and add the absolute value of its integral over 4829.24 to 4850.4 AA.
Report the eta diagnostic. 28.6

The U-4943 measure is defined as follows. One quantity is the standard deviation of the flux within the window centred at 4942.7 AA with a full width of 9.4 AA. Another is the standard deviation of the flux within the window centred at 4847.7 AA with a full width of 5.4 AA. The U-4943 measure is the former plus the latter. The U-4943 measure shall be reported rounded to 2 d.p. 0.11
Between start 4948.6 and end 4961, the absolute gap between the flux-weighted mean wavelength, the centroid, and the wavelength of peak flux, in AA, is 5.6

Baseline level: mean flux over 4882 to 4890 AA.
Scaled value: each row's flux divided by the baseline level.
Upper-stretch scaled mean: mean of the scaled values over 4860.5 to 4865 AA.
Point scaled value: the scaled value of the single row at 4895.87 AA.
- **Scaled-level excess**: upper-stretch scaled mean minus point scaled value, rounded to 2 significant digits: -0.17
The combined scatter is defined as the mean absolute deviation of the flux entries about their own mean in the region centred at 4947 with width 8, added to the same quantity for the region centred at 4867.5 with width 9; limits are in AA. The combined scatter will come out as 0.17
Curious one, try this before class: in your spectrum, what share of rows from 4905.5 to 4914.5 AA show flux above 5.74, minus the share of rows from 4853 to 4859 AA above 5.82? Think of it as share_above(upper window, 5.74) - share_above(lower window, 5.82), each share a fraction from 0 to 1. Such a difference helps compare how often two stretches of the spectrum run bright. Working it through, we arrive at 1.0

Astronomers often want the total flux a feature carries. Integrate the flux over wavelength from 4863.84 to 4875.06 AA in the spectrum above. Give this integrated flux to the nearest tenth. 60.9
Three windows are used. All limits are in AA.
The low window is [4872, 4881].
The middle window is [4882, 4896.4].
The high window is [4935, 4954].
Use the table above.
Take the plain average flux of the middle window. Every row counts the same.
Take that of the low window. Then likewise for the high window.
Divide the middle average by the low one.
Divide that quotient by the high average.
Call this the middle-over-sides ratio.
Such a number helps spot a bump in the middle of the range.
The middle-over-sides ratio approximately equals 0.177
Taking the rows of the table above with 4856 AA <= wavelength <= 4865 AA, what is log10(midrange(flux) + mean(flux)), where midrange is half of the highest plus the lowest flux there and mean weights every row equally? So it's 1.00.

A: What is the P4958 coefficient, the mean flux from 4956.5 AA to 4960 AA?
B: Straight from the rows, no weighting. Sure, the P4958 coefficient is 5.6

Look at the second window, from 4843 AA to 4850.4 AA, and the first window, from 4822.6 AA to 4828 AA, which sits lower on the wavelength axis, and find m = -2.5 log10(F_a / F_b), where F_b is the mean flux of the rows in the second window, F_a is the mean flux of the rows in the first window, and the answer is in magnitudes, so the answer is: 0.015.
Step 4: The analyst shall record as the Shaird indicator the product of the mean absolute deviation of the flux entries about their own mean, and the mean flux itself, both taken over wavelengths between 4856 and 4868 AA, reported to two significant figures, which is 1.0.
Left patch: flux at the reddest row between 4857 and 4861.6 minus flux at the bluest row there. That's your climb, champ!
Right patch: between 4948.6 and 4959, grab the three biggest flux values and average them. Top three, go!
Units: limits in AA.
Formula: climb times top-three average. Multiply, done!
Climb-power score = -1.6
